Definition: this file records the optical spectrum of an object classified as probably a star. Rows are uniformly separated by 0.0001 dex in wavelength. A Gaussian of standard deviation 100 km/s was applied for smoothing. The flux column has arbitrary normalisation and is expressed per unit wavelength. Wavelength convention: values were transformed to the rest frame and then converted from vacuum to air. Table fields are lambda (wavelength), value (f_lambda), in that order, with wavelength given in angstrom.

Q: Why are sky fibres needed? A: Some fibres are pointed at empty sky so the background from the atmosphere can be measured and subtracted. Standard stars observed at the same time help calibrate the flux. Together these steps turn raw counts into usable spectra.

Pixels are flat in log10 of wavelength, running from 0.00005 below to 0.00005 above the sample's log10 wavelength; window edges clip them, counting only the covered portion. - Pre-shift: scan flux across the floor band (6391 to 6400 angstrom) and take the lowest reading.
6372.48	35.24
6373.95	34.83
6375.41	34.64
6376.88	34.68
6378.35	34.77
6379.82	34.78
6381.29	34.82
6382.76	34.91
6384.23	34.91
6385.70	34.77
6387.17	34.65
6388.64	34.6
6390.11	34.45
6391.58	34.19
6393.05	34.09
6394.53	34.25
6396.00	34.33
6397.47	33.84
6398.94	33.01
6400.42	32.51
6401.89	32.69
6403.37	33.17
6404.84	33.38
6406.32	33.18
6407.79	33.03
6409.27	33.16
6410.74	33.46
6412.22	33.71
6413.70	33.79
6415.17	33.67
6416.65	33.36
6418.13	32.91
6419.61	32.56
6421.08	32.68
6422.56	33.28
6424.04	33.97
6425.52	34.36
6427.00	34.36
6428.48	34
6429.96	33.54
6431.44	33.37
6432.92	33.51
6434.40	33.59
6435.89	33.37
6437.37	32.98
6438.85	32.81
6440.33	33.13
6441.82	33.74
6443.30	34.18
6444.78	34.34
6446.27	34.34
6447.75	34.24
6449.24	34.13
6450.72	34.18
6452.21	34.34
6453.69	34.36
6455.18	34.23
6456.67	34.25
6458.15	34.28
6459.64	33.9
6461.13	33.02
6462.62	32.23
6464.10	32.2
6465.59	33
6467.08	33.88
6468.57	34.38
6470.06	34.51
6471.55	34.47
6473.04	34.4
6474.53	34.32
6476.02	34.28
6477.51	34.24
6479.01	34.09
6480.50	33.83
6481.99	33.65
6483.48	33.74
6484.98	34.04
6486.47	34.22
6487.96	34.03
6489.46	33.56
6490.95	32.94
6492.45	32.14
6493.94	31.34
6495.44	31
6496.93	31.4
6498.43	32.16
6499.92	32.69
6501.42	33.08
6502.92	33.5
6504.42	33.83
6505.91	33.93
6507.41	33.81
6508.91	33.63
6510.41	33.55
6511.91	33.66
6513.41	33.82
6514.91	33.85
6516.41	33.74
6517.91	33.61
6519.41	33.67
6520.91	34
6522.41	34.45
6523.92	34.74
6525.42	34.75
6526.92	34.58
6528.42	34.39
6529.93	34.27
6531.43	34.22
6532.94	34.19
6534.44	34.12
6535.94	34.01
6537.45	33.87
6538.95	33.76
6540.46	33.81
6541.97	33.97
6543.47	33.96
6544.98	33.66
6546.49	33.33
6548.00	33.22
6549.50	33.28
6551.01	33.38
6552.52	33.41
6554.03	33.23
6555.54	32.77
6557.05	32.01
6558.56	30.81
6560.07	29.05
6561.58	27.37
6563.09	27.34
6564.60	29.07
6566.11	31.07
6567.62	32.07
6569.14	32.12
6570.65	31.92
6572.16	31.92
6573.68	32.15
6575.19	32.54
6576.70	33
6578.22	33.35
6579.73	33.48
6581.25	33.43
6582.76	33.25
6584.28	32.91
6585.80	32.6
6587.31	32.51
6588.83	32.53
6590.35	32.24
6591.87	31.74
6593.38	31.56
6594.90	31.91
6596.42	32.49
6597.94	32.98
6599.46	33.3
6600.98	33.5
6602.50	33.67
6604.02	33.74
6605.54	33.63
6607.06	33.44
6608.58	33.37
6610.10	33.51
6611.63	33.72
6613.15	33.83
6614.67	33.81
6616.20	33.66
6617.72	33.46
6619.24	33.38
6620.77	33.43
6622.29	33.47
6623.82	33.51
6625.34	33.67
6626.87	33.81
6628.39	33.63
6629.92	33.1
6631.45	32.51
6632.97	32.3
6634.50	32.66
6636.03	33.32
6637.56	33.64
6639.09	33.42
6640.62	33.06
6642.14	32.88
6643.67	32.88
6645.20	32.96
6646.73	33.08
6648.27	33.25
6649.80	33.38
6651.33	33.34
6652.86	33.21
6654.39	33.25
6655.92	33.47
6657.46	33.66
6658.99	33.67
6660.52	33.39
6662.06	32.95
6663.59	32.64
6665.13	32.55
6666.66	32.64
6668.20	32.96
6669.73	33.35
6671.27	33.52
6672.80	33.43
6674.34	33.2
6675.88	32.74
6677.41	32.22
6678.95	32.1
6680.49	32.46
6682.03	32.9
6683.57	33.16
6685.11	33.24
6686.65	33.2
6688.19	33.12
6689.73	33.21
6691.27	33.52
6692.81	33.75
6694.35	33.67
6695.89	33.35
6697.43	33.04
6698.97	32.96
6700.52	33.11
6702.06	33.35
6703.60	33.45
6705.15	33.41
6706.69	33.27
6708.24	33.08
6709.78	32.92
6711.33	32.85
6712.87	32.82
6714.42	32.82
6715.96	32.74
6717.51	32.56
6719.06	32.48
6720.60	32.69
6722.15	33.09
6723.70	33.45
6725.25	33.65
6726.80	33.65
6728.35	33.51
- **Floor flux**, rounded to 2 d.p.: 33.01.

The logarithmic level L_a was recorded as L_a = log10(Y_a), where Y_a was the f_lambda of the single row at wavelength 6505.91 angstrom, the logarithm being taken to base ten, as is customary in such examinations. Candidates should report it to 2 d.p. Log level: 1.53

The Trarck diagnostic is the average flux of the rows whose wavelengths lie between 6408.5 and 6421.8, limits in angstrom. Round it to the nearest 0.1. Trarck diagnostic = 33.3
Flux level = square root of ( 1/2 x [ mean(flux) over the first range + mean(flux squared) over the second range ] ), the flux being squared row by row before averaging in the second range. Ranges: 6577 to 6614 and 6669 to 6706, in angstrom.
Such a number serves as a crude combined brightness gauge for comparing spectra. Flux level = 23.79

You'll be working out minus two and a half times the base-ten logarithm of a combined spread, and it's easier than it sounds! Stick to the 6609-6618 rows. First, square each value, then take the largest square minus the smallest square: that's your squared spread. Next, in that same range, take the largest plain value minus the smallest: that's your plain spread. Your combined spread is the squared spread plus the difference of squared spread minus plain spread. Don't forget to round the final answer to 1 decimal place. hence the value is -4.2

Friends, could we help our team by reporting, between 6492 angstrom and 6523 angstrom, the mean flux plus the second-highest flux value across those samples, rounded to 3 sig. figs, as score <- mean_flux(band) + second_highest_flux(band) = 67.2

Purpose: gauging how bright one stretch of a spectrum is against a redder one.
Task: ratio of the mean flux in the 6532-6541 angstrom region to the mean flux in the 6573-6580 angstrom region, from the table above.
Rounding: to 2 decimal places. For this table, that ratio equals 1.03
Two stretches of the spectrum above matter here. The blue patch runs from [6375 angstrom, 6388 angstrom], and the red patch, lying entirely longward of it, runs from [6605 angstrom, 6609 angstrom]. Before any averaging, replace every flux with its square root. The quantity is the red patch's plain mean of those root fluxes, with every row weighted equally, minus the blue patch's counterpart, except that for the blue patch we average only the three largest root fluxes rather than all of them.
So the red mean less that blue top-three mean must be -0.12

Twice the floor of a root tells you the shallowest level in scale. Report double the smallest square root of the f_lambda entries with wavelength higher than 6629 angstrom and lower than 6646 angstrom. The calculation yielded 11.37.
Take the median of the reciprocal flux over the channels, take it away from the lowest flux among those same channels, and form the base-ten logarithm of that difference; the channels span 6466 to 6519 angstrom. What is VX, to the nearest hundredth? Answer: 1.49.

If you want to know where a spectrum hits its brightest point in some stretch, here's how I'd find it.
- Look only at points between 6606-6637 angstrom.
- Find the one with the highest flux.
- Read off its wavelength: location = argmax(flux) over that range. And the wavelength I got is 6613.15 angstrom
